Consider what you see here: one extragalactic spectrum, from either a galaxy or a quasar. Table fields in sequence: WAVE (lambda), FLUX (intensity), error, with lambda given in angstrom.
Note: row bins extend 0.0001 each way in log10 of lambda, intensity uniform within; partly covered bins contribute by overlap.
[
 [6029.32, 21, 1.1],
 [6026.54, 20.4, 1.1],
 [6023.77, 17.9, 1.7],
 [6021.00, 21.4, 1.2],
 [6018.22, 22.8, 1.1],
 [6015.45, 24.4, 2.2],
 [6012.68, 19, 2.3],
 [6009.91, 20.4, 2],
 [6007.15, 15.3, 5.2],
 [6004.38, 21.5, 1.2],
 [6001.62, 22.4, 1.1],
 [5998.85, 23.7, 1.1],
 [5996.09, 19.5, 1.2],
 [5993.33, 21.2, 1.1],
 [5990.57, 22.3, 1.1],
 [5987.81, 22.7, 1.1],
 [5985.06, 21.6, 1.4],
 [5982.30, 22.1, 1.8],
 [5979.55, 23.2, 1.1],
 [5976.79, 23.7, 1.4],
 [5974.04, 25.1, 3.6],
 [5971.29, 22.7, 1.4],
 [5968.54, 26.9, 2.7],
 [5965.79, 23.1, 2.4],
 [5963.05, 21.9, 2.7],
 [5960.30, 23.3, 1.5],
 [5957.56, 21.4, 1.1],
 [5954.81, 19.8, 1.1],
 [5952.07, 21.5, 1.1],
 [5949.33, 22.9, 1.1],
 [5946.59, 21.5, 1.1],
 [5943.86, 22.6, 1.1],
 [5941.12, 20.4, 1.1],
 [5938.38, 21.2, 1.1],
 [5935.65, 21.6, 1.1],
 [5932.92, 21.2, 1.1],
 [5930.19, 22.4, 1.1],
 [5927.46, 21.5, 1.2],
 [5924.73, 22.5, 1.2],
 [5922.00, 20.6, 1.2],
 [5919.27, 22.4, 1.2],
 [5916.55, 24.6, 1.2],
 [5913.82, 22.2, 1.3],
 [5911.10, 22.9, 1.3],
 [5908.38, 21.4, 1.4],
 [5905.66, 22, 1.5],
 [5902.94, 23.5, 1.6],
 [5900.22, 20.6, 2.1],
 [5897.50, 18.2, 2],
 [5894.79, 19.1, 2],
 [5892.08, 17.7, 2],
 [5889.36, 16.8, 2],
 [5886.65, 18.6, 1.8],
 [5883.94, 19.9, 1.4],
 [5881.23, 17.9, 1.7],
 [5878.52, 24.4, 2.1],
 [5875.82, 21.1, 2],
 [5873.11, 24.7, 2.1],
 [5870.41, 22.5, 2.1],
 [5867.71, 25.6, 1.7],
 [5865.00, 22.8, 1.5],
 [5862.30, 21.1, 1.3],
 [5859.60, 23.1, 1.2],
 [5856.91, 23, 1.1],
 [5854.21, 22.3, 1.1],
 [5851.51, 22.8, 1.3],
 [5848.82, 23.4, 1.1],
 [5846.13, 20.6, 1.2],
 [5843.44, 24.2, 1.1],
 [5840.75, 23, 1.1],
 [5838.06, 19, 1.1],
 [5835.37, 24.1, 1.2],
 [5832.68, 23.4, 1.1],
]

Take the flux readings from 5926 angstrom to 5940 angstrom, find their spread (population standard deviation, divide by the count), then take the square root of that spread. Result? 0.7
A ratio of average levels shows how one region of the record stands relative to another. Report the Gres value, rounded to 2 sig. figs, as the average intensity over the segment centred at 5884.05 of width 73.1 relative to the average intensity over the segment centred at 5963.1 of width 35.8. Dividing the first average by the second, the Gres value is 0.95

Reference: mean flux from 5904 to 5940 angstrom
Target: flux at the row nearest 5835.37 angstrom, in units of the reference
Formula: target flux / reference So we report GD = 1.09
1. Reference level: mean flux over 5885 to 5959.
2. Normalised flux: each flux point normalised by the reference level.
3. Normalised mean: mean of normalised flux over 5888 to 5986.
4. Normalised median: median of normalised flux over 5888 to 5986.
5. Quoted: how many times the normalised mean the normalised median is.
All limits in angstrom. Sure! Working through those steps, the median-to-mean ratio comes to 1.005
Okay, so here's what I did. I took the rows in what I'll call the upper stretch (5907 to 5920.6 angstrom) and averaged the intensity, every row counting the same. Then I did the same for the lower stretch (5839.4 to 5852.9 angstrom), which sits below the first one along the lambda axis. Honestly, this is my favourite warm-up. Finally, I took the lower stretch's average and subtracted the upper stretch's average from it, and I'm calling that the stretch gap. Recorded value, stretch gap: 0.1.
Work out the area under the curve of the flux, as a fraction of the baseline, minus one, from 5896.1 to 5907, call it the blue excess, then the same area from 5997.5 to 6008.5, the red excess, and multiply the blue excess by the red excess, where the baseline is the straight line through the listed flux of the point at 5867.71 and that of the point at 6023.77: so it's -1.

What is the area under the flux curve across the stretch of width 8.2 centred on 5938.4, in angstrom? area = 173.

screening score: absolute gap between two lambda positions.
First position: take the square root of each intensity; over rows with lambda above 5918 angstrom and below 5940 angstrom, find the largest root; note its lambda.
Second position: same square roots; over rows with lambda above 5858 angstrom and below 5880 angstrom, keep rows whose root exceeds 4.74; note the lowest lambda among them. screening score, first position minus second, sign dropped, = 65.1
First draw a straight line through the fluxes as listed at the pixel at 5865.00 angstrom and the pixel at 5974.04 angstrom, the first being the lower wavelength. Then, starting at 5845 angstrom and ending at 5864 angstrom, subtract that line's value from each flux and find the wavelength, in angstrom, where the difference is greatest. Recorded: 5848.82 angstrom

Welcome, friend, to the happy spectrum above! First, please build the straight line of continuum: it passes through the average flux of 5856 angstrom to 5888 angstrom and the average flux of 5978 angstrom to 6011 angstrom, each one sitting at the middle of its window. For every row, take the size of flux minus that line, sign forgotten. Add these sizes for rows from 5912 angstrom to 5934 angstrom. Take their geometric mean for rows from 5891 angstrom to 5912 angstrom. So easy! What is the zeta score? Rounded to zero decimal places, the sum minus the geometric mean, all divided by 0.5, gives 12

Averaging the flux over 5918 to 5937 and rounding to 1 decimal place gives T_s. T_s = 21.7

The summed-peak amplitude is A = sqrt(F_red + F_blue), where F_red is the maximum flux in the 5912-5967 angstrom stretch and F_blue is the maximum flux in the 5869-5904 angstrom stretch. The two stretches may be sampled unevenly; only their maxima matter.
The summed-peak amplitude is 7.02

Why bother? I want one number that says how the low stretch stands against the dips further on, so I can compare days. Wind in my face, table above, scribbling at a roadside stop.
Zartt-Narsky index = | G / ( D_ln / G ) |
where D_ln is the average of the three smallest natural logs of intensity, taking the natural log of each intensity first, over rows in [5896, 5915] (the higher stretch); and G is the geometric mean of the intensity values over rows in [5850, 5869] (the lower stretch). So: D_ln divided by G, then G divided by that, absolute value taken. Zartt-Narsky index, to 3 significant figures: 175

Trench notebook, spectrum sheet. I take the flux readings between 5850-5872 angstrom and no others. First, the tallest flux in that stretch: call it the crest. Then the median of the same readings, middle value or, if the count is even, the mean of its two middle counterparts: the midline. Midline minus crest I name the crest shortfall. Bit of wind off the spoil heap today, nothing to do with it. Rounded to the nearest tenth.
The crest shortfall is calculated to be -2.8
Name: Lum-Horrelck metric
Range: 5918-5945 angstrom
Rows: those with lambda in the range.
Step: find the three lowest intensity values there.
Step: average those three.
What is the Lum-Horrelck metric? 20.7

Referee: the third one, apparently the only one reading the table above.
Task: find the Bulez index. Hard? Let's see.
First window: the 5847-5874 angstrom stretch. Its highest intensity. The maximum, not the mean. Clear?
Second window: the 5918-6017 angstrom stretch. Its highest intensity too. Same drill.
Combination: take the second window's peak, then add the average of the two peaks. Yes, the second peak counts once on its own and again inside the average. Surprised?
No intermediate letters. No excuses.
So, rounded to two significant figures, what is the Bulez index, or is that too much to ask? 53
